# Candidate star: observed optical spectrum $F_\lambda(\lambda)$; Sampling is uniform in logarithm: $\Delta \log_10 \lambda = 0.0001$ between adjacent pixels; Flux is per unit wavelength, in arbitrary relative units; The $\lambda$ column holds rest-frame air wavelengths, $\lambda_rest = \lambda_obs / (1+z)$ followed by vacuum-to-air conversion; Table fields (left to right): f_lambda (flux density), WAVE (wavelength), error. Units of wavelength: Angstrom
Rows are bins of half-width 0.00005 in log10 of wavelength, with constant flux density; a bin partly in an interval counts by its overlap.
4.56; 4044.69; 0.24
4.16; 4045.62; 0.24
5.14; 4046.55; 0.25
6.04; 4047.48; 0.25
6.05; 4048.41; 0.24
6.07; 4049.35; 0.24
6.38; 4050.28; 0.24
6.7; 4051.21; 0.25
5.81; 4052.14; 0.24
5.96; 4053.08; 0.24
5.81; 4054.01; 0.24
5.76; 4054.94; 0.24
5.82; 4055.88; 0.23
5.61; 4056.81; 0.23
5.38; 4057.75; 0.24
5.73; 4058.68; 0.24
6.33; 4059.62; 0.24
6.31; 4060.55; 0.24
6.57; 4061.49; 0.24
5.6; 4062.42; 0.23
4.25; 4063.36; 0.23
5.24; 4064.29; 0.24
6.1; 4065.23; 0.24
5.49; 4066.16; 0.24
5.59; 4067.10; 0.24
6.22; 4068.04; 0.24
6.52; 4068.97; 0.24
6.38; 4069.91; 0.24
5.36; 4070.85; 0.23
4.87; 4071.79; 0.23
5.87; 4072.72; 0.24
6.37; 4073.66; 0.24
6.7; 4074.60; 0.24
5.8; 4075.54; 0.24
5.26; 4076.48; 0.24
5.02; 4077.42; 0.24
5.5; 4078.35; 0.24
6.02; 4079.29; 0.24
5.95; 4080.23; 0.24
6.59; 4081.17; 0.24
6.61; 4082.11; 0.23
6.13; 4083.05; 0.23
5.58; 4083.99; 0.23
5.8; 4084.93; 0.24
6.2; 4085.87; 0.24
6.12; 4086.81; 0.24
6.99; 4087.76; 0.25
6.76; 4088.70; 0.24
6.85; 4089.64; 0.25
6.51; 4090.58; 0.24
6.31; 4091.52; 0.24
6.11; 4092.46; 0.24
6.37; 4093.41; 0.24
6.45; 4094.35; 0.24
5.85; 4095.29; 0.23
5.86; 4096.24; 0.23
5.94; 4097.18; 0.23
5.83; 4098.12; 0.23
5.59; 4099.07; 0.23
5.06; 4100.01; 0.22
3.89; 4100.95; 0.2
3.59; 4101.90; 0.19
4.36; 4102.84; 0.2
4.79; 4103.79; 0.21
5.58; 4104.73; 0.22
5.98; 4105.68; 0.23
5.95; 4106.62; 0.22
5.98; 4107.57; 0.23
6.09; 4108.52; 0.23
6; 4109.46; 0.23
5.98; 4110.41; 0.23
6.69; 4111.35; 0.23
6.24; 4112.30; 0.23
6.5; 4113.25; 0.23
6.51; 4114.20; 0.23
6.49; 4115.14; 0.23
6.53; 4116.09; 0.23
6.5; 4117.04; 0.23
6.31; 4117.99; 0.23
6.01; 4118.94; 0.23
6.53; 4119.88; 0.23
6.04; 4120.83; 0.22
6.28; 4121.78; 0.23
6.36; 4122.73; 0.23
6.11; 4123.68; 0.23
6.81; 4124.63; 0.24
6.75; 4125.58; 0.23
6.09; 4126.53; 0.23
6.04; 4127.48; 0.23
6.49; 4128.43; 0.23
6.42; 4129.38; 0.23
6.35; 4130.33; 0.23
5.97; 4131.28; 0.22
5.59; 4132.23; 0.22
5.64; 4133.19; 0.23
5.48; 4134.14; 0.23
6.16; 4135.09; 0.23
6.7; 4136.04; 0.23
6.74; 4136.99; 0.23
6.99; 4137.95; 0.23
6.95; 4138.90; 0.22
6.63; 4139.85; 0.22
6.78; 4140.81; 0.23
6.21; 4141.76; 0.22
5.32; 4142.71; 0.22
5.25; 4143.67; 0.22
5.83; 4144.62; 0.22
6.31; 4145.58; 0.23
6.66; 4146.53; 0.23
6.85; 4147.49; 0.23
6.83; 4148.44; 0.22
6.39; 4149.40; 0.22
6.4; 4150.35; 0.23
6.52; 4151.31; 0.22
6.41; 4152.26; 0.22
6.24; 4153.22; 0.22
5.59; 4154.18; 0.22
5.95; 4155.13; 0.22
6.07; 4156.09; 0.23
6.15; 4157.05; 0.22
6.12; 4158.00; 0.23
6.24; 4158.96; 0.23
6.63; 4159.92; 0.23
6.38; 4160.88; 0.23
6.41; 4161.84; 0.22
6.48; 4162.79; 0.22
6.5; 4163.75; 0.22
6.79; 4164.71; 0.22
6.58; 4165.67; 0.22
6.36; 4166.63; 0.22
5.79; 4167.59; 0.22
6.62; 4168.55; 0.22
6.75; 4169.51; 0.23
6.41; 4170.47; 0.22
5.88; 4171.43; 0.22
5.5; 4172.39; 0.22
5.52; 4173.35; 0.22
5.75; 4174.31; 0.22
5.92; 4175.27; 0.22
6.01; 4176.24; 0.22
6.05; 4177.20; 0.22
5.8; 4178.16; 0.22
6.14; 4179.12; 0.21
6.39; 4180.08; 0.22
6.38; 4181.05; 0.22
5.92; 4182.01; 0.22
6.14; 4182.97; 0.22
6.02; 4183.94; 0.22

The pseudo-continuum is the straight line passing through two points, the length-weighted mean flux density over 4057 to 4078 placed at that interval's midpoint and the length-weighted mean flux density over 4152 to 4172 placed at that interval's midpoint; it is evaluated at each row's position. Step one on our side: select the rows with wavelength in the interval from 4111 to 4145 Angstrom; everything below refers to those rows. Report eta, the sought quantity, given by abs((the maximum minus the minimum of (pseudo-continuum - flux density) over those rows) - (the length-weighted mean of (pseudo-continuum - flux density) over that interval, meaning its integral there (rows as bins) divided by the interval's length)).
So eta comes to 1.95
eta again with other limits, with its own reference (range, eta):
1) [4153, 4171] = 1.16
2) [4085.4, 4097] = 1.64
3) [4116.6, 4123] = 0.74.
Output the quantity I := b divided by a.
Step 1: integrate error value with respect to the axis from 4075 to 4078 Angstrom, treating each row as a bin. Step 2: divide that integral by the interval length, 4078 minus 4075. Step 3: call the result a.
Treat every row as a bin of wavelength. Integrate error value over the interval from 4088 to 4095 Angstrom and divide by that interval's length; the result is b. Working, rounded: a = 0.240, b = 0.242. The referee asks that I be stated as 1.01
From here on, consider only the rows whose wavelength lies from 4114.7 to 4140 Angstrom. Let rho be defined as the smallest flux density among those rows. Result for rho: 5.48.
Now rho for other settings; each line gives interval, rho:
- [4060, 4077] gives 4.25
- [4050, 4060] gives 5.38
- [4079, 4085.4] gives 5.58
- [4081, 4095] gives 5.58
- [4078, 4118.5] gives 3.59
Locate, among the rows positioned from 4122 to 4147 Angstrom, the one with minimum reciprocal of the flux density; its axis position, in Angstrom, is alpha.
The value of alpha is 4137.95 Angstrom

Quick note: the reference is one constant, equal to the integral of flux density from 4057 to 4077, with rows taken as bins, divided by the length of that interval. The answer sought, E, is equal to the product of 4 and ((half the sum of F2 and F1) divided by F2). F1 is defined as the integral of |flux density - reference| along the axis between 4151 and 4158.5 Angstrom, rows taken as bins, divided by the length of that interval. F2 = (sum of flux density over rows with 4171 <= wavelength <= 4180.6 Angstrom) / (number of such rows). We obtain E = 2.128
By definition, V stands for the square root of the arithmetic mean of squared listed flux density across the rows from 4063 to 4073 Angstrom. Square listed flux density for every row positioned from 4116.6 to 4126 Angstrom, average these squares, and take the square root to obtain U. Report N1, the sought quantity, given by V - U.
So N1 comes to -0.7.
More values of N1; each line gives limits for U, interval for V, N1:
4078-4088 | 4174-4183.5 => -0.1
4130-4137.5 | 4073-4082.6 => -0.1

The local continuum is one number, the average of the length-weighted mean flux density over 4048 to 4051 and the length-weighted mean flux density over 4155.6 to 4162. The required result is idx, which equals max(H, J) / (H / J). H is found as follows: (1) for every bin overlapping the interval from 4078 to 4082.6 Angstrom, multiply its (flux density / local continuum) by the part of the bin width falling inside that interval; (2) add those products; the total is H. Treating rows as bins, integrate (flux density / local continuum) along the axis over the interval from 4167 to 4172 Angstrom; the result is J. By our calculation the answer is 5.58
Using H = 4.53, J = 5.03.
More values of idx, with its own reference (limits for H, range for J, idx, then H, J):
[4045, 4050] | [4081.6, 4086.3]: 4.74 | 4.41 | 4.57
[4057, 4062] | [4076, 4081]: 4.50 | 4.83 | 4.50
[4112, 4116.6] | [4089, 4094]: 5.60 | 4.76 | 5.16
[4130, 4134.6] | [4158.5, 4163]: 5.04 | 4.26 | 4.64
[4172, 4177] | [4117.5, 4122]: 4.50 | 4.61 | 4.50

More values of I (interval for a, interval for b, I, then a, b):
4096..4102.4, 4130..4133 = 1.02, 0.218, 0.223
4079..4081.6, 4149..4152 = 0.93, 0.240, 0.224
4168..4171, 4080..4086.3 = 1.06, 0.223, 0.236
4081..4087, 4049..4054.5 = 1.03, 0.235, 0.242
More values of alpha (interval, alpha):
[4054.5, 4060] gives 4059.62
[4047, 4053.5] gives 4051.21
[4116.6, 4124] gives 4119.88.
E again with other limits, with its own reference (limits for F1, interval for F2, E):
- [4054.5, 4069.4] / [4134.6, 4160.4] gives 2.135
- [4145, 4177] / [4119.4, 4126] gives 2.162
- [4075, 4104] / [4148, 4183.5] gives 2.192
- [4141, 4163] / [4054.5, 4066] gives 2.189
